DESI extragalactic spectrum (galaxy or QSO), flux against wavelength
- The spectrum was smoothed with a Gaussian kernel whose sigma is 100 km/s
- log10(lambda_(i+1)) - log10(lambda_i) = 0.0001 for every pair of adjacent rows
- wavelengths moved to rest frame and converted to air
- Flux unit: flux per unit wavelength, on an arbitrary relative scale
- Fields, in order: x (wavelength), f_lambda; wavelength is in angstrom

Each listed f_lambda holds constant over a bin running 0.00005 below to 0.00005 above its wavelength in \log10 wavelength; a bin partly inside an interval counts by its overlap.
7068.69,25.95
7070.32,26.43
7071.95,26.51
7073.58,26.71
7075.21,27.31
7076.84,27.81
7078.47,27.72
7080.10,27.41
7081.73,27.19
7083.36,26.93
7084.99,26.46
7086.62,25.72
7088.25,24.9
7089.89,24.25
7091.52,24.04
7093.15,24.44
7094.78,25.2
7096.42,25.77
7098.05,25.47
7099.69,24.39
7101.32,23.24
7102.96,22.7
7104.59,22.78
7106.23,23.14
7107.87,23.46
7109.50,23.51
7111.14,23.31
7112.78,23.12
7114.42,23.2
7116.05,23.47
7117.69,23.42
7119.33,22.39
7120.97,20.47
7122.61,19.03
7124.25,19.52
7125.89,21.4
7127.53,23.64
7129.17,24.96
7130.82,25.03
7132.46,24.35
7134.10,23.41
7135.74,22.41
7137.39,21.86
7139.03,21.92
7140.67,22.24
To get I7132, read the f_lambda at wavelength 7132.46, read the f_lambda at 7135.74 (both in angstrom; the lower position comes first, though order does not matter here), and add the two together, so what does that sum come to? 46.8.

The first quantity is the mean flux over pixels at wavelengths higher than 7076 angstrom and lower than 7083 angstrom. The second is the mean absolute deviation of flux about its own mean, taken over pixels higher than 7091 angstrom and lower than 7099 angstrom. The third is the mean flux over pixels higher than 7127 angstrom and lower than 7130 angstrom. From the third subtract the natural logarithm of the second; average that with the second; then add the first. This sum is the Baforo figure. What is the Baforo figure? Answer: 40.2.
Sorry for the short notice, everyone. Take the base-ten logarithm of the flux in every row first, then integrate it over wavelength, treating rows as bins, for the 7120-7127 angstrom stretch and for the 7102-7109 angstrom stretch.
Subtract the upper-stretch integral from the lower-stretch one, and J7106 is 0.4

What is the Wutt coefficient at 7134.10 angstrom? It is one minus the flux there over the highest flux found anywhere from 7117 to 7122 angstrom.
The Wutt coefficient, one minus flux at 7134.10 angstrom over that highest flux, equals 0.000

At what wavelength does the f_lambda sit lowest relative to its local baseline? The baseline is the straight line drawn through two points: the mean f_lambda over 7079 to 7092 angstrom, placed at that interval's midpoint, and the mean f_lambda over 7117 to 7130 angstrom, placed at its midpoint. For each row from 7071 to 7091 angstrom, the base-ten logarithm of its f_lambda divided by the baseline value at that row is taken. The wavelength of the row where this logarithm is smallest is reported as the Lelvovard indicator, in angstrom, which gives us 7089.89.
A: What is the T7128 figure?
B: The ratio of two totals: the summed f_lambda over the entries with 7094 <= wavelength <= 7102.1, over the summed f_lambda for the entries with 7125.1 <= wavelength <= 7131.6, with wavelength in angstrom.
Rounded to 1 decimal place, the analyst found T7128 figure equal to 1.3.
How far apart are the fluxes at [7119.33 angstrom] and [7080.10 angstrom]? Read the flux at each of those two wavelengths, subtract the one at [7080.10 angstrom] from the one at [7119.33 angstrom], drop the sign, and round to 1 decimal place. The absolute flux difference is 5.0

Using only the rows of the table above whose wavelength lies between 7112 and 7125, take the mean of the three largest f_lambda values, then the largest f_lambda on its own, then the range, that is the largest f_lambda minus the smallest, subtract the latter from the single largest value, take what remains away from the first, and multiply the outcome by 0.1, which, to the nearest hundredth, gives 0.43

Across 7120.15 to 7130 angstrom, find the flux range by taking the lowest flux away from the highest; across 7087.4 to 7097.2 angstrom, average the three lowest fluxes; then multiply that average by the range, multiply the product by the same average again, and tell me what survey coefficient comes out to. 3485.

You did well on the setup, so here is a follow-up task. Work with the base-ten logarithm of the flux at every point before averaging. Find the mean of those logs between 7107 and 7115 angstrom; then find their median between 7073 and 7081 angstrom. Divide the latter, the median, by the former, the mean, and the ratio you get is 1.05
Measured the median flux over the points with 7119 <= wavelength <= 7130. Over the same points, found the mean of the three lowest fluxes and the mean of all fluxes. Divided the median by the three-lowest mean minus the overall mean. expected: -11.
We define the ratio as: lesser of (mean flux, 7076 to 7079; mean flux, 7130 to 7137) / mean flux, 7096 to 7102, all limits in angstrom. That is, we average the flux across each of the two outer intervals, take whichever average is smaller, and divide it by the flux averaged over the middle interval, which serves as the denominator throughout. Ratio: 0.96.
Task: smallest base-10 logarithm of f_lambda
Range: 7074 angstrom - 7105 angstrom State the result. 1.36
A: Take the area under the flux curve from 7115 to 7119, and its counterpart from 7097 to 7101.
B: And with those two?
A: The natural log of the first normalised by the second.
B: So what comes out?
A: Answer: -0.06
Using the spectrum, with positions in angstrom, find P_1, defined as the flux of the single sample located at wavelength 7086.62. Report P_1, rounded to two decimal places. 25.72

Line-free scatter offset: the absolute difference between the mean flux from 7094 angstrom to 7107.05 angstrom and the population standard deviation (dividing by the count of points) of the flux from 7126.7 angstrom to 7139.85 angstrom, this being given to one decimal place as 22.9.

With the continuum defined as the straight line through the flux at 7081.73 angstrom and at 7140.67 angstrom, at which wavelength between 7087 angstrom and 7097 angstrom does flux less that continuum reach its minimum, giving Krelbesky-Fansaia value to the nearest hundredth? 7091.52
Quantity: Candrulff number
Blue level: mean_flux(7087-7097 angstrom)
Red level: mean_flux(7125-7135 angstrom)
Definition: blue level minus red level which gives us 1.0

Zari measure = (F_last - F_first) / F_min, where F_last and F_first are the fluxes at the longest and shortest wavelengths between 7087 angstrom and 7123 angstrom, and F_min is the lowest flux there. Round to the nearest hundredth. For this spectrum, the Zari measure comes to -0.31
